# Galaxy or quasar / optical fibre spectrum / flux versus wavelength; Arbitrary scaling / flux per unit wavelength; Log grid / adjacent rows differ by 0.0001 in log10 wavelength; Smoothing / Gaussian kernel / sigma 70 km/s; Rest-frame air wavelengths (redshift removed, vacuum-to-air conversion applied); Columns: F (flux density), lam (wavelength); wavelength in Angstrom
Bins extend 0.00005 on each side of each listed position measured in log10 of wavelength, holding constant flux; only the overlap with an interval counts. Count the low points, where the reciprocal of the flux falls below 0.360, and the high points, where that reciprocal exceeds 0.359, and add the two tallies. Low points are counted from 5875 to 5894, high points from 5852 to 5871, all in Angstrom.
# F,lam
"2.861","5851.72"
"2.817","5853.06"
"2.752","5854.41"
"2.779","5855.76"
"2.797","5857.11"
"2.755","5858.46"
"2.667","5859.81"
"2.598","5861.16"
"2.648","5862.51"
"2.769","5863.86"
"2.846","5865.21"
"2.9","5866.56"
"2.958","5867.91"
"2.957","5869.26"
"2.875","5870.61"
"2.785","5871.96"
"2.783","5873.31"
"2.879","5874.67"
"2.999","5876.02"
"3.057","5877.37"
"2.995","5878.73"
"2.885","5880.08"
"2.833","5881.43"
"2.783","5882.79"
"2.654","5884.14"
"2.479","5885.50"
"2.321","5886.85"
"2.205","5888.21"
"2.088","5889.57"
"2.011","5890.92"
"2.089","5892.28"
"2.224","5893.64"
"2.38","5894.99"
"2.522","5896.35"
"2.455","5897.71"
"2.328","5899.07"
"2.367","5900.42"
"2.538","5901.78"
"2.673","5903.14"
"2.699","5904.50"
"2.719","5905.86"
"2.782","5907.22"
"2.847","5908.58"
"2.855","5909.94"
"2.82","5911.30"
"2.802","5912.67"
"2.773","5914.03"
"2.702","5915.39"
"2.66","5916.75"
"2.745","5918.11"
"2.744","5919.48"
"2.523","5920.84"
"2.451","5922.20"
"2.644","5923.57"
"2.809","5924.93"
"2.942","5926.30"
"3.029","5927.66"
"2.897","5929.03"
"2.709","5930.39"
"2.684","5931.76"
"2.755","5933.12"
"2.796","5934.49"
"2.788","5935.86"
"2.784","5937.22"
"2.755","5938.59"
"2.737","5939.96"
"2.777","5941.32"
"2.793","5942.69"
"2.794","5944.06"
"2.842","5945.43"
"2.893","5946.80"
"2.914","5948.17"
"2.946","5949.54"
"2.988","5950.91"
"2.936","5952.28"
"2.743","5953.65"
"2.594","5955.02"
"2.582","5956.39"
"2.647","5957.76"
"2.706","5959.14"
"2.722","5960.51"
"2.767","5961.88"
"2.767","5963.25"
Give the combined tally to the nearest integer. 13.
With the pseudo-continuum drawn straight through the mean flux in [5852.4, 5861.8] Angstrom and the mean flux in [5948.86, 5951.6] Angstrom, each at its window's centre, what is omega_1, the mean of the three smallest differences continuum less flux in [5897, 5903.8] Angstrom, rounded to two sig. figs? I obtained 0.29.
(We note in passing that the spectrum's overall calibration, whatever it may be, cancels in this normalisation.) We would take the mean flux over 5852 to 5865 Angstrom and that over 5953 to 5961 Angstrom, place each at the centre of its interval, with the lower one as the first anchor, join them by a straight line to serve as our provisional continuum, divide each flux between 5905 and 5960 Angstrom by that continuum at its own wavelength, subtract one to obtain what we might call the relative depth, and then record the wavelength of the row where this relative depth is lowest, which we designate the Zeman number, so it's 5922.20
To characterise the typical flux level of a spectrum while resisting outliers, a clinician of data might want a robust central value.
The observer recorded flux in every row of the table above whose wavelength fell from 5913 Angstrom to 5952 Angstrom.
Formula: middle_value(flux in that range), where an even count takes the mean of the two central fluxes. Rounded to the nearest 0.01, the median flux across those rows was 2.78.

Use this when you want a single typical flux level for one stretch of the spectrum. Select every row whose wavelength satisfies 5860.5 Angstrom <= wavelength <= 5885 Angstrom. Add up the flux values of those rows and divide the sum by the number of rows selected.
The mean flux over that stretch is 2.84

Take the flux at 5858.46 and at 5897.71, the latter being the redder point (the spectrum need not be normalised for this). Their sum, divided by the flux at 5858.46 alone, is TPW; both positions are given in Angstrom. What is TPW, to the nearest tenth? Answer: 1.9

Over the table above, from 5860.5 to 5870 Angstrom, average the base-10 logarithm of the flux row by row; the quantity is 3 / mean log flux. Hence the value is 6.69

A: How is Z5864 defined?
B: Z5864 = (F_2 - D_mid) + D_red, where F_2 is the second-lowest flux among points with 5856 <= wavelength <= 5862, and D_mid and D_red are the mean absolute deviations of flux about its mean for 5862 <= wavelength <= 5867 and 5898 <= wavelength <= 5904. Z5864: 2.71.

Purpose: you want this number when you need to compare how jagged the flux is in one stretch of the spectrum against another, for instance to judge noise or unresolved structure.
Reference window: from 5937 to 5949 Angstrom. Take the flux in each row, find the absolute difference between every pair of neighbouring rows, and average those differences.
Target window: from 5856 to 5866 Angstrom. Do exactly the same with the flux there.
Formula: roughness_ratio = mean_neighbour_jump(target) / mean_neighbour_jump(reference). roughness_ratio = 2.7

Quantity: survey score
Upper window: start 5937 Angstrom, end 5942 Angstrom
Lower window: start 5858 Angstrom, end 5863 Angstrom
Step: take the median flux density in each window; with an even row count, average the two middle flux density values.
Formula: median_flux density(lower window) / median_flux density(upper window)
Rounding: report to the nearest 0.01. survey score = 0.96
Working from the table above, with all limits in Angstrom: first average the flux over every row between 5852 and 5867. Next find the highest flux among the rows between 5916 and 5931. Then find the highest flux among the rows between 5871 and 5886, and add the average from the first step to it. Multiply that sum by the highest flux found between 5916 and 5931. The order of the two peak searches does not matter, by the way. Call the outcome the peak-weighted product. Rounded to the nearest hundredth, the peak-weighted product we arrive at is 17.61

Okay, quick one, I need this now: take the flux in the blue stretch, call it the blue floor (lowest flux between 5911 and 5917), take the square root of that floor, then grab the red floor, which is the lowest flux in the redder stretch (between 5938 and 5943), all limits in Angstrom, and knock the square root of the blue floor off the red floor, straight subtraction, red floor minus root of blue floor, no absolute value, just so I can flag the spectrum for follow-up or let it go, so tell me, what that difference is 1.11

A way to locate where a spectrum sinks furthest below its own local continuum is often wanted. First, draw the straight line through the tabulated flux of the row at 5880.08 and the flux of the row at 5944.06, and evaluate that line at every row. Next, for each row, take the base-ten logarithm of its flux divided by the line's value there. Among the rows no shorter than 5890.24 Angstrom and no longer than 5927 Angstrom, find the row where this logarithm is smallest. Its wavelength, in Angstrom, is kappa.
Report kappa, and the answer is 5890.92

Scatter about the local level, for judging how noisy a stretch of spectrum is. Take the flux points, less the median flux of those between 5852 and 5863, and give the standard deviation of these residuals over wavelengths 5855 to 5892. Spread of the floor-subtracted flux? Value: 0.27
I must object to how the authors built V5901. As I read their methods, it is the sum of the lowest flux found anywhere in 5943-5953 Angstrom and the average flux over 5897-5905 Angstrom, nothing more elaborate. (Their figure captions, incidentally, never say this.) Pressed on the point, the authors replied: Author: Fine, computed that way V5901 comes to 5.3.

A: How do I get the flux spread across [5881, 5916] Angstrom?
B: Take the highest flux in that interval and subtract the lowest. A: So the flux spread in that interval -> 0.84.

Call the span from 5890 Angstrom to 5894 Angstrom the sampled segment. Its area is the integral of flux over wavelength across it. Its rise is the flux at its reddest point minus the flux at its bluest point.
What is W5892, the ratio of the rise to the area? 0.025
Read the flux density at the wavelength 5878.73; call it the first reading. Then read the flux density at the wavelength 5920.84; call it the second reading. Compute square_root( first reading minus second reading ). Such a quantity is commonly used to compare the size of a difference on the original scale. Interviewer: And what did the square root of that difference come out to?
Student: 0.7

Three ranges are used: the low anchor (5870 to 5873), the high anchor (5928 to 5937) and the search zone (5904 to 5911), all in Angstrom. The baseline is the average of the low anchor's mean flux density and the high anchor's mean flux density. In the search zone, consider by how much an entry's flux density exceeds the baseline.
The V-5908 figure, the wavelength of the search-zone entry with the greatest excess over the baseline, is 5909.94 Angstrom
